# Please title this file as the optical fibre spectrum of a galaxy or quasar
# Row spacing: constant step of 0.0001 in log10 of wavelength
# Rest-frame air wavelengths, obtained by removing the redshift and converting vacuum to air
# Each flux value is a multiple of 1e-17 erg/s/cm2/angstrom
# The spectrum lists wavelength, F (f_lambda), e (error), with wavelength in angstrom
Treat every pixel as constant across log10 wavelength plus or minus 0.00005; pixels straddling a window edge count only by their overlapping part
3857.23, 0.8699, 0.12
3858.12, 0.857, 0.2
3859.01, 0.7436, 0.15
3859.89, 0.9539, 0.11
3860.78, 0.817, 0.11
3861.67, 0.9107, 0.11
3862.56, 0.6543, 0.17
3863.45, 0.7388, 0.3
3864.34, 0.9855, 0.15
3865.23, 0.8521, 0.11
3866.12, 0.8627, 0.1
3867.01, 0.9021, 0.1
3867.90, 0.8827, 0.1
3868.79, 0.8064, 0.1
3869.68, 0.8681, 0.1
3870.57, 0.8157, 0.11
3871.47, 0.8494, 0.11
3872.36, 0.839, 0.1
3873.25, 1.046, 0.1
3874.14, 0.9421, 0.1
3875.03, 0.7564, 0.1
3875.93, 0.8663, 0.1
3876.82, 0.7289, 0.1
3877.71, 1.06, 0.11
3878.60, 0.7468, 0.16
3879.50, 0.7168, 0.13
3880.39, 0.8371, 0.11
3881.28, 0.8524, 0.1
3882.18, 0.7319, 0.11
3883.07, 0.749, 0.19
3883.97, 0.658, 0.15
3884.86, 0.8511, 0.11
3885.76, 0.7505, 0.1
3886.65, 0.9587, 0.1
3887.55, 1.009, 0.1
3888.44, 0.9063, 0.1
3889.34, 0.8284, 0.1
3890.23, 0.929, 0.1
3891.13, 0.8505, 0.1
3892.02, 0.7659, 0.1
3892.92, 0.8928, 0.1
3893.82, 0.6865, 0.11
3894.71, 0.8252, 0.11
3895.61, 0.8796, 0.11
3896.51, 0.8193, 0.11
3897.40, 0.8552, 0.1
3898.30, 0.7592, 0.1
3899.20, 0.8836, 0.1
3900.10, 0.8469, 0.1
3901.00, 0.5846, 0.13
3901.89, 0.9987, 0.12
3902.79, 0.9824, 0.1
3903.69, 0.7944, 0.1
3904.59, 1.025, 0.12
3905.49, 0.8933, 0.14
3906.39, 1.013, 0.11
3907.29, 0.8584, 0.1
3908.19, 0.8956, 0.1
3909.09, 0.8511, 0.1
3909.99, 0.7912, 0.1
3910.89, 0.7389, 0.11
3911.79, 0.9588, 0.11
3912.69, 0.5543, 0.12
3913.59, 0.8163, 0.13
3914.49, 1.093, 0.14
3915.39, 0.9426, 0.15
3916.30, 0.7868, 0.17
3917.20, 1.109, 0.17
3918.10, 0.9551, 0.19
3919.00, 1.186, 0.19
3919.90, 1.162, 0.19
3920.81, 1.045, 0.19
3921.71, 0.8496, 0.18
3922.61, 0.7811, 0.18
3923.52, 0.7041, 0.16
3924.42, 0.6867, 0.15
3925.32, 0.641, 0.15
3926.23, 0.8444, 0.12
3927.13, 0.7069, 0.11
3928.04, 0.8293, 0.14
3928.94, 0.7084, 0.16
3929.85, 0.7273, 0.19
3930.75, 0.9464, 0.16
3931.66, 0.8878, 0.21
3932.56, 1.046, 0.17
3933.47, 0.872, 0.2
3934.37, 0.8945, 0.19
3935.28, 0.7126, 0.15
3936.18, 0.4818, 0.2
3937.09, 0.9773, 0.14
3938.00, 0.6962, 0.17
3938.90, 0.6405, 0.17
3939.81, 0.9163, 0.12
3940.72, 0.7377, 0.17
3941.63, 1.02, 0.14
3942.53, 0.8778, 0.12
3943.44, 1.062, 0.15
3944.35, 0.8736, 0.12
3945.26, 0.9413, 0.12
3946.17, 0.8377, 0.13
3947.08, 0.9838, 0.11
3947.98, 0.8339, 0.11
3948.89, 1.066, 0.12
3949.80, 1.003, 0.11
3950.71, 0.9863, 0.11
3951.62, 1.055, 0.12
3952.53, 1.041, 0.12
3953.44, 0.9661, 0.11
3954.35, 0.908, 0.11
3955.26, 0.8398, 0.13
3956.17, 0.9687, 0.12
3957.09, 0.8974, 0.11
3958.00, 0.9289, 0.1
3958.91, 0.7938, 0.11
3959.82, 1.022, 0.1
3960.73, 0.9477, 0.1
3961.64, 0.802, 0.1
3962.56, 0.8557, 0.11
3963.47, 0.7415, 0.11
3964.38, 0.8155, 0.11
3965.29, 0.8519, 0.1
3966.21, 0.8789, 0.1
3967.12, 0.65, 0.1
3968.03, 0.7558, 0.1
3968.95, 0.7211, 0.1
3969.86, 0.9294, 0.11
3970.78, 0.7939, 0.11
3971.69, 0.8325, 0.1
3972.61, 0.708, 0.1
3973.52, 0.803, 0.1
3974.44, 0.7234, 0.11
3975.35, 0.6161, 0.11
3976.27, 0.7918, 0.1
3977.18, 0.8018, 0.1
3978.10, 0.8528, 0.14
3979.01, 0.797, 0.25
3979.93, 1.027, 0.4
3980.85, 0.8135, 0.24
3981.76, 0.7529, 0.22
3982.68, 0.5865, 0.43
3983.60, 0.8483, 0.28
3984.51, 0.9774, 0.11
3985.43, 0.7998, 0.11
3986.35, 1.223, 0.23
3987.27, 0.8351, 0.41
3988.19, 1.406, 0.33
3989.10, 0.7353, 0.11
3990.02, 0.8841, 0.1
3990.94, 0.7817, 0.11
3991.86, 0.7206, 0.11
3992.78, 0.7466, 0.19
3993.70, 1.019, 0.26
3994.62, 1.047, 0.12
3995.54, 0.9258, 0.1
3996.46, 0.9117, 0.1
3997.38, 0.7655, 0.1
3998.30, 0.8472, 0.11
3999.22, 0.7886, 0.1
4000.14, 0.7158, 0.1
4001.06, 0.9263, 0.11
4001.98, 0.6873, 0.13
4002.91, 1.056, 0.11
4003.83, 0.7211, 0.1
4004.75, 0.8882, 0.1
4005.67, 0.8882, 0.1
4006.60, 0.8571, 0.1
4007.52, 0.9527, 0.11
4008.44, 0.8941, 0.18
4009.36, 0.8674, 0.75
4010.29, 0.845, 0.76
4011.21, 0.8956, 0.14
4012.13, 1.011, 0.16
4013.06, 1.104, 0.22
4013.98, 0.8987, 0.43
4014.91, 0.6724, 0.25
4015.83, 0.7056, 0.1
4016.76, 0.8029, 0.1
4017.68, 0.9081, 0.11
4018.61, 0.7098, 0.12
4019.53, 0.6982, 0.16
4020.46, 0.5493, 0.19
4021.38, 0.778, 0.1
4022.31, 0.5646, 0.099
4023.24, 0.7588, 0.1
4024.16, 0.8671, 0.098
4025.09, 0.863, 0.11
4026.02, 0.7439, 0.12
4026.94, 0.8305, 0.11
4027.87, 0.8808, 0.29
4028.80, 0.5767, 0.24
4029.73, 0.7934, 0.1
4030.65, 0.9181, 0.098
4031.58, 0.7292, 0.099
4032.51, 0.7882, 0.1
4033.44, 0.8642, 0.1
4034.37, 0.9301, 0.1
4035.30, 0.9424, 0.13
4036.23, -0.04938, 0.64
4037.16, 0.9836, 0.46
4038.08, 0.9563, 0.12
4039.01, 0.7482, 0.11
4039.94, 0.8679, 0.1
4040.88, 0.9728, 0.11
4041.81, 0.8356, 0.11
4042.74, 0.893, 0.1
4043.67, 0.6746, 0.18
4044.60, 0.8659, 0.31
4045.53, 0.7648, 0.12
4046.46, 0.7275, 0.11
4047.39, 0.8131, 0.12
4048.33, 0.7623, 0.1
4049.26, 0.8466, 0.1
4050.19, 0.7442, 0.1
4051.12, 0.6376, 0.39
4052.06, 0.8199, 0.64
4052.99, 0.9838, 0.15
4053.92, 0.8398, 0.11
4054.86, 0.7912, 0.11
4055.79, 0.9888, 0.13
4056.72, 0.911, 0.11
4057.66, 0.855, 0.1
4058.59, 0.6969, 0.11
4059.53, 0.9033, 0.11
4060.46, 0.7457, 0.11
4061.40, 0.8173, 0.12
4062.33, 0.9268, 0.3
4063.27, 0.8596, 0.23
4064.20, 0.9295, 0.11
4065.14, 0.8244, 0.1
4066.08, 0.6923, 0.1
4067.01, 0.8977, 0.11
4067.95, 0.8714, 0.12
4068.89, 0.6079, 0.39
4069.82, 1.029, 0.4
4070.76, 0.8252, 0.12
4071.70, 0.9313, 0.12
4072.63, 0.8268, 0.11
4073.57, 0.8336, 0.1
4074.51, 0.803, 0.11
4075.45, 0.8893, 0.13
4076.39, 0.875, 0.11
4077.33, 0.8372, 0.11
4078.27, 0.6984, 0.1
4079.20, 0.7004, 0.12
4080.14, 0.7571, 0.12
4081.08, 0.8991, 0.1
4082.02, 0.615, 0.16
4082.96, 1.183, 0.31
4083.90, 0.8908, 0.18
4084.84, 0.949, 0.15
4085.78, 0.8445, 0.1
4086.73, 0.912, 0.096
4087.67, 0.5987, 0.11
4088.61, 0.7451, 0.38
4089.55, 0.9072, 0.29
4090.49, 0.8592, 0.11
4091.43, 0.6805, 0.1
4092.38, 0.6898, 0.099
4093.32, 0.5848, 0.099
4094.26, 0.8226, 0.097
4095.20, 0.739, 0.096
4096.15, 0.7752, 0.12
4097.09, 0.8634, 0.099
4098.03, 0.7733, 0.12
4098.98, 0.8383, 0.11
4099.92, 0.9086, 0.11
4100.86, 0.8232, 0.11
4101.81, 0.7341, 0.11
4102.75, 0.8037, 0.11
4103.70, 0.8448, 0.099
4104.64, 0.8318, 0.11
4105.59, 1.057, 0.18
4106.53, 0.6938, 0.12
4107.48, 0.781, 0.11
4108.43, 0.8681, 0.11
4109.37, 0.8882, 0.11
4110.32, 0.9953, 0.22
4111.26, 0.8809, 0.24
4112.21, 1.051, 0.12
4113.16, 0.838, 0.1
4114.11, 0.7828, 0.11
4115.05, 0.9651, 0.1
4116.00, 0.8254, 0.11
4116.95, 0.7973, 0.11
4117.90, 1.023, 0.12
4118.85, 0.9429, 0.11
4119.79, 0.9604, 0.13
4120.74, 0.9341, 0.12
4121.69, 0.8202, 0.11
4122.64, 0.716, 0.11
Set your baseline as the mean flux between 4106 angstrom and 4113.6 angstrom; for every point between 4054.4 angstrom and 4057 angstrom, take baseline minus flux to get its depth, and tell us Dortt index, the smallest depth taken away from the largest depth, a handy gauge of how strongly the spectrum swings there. 0.20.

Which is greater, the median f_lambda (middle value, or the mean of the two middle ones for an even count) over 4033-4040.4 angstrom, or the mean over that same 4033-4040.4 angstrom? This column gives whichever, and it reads 0.90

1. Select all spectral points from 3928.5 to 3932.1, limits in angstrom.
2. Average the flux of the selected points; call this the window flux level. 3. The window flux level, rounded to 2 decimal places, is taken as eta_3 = 0.82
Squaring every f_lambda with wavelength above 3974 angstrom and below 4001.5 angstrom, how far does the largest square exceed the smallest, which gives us 1.6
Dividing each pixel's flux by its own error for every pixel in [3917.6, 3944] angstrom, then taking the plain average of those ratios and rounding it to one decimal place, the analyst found 5.3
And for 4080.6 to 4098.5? 6.4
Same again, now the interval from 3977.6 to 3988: 4.2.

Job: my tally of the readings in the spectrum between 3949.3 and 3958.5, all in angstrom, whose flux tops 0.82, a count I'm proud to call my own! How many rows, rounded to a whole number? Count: 10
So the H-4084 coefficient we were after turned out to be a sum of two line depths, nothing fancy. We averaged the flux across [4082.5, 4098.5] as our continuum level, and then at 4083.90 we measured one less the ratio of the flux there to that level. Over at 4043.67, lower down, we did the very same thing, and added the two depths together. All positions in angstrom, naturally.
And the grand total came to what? 0.07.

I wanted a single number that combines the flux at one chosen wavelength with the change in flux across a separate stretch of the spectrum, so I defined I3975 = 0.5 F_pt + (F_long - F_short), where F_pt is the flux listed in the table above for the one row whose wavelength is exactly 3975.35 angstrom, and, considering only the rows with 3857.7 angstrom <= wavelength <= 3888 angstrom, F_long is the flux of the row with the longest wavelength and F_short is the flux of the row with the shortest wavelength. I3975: 0.46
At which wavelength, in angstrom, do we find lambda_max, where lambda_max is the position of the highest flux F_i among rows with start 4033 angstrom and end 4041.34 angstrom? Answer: 4037.16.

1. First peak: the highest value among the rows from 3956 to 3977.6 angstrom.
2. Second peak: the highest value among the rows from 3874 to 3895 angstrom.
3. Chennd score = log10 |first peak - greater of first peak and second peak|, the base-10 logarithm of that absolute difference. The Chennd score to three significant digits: -1.42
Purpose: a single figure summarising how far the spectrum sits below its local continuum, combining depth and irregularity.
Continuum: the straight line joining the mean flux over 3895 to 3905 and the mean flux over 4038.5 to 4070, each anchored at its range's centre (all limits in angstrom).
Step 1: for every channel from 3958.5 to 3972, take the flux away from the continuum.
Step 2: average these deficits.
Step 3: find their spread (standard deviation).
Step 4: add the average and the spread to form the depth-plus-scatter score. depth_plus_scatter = 0.11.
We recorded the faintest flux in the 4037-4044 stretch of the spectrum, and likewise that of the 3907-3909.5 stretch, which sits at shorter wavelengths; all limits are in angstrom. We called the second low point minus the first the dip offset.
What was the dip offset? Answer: 0.18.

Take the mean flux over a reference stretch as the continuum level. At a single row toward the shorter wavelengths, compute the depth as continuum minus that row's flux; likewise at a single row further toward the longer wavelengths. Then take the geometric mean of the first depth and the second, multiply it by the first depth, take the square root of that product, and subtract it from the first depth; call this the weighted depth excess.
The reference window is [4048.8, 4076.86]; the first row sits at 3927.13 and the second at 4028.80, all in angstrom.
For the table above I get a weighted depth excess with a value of -0.025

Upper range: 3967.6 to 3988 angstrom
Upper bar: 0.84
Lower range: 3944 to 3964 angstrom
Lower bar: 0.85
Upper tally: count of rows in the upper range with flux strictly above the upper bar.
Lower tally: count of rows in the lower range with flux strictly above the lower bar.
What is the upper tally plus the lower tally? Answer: 22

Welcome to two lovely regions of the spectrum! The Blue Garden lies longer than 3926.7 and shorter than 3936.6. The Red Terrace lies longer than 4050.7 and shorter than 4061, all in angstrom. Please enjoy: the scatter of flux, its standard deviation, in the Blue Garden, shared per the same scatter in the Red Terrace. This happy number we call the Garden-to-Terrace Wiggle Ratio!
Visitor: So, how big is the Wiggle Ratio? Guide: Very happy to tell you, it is 1.4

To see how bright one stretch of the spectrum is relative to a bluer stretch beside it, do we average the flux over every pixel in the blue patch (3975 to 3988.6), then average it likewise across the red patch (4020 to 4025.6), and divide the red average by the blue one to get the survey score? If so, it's 0.83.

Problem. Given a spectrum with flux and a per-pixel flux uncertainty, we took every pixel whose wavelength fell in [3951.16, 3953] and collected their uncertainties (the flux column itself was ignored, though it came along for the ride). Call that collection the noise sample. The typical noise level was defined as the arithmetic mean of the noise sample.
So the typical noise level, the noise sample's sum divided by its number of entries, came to 0.120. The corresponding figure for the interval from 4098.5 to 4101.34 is 0.110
